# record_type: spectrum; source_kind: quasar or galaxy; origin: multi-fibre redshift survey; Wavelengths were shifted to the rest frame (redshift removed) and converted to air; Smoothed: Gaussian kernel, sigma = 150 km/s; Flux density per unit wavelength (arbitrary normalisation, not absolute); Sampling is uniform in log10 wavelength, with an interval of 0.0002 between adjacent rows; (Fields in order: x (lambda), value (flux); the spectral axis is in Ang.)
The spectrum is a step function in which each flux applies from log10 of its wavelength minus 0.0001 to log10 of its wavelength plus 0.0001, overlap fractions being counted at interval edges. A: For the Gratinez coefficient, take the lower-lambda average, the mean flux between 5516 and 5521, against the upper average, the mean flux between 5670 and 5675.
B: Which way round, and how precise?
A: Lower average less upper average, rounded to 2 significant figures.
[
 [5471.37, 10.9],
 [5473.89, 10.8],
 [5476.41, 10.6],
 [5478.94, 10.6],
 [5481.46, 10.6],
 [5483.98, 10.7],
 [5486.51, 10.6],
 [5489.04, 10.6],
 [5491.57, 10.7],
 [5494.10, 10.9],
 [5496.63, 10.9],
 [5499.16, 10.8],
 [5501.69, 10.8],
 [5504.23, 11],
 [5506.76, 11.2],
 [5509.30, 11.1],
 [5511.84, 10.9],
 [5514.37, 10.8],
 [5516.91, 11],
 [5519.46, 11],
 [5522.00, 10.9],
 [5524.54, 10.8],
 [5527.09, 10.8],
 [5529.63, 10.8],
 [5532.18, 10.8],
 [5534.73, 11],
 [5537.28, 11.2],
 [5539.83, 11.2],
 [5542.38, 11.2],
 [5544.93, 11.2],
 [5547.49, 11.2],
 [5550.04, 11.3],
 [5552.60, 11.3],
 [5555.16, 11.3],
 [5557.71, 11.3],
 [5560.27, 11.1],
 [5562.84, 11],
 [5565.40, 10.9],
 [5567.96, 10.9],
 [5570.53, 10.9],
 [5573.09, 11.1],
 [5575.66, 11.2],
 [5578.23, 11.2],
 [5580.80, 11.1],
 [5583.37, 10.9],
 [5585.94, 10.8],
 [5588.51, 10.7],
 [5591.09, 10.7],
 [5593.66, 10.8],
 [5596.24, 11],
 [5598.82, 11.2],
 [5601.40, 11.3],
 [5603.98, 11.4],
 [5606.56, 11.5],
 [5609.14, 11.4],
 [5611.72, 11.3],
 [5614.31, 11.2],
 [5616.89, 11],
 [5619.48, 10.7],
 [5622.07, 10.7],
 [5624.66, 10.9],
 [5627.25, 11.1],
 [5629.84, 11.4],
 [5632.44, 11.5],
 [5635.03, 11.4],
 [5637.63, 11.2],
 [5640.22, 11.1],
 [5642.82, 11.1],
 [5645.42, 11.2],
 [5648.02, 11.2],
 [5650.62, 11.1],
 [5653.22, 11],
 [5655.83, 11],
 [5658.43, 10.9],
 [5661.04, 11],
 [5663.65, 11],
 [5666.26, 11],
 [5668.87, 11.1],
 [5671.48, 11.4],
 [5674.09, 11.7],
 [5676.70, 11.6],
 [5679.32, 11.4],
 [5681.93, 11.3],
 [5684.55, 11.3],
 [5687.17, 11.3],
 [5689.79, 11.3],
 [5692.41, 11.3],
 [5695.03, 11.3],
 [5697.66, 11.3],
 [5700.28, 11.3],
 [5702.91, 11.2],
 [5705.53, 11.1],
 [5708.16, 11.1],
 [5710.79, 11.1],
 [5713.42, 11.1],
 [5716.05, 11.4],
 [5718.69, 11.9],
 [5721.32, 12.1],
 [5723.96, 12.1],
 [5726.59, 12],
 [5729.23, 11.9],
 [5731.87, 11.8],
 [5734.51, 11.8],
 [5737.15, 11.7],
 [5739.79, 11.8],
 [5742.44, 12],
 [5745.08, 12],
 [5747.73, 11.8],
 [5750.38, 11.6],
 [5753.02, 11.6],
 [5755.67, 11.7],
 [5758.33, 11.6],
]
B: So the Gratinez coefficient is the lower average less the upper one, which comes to -0.55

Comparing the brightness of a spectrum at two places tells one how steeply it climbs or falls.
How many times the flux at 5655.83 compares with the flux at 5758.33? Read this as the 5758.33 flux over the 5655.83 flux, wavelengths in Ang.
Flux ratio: 1.05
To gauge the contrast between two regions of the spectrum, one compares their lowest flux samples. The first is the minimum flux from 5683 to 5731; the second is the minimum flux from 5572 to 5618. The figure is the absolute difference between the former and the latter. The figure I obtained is 0.40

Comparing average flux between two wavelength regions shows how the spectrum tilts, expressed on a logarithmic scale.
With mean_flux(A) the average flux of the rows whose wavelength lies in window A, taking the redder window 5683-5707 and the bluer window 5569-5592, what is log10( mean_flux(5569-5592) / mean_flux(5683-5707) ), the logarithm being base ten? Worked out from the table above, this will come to -0.012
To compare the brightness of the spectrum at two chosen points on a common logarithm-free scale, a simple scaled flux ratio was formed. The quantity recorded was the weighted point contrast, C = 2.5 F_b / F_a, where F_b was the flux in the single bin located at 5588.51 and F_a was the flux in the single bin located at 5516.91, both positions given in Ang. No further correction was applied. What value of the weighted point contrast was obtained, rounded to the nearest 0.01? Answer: 2.43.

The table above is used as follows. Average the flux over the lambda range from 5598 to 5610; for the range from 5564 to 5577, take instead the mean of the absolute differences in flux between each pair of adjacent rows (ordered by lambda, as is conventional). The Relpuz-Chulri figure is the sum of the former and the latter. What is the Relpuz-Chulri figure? 11.4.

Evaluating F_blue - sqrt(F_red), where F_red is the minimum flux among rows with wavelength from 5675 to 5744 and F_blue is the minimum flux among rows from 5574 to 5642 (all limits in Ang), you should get 7.37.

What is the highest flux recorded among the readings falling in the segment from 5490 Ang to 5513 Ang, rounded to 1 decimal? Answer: 11.2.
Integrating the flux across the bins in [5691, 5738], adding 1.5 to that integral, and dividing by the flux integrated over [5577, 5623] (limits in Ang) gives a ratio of 1.068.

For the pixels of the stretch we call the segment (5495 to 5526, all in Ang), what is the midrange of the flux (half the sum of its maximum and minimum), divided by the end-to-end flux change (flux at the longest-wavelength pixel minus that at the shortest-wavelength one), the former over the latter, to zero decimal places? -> -110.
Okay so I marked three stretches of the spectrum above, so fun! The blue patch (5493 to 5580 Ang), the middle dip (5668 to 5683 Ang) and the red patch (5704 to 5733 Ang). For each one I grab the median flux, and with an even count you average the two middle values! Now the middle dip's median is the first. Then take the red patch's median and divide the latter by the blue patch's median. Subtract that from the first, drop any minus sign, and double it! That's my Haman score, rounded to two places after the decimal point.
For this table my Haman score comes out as 20.65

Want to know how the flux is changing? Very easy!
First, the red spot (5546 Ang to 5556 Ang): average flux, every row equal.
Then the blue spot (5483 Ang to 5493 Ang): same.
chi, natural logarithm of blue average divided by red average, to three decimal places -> -0.057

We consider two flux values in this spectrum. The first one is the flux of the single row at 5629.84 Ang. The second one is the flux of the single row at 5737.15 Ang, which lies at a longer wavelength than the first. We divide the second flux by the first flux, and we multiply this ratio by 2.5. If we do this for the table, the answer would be 2.57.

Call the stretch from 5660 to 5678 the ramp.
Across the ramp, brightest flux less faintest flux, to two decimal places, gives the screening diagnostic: 0.70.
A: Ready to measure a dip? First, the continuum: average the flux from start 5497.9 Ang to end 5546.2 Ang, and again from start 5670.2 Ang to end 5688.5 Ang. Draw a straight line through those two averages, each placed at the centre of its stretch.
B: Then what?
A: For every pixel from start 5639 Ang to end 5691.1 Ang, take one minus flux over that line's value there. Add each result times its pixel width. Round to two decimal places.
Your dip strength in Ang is 0.86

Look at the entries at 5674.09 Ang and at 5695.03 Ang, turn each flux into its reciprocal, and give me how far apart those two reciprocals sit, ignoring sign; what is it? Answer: 0.0030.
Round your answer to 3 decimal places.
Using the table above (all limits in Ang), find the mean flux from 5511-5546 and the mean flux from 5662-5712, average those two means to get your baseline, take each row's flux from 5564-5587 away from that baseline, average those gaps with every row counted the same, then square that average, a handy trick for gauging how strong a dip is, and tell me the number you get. 0.014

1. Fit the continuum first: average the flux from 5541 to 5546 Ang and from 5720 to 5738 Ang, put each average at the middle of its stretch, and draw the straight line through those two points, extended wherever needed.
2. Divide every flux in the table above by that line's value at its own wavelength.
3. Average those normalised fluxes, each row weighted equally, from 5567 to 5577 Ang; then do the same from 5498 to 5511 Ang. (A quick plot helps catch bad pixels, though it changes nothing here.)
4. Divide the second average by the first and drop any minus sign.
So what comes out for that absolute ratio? 1.02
